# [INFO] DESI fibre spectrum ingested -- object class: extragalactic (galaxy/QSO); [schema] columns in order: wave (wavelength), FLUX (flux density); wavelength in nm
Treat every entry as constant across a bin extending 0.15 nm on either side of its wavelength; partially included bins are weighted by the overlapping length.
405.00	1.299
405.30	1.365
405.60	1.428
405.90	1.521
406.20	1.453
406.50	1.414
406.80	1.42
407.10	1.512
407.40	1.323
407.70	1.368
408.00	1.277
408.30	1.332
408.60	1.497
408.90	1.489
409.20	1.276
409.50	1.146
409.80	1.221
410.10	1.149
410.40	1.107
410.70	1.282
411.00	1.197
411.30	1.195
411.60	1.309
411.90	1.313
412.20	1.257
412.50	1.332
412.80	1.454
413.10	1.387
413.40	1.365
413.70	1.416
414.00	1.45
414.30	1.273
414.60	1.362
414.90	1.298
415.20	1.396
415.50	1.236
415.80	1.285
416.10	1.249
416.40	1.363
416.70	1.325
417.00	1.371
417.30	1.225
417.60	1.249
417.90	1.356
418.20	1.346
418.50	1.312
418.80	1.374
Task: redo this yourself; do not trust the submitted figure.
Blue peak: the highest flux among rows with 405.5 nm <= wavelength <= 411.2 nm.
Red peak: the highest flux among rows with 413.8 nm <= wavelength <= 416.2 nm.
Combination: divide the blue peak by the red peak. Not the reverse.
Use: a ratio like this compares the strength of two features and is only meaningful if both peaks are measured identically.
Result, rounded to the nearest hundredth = 1.05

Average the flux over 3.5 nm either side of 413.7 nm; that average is 1.31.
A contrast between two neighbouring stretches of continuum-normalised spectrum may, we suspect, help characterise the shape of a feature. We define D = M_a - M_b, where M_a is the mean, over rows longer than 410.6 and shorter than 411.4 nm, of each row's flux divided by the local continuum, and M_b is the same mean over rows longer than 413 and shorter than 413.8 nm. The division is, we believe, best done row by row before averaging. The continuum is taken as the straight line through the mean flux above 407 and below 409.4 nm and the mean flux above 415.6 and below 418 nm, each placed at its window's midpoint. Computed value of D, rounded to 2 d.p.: -0.14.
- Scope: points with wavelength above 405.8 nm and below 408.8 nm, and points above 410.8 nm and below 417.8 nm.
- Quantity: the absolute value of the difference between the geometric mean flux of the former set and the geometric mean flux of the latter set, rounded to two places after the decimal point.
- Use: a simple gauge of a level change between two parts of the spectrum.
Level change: 0.09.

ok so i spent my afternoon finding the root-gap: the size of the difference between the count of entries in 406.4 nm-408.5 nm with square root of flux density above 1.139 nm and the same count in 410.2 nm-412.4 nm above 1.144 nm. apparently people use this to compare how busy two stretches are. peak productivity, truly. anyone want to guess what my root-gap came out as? 4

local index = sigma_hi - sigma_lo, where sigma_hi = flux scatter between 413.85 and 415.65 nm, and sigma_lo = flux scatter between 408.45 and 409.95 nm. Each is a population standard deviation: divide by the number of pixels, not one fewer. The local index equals -0.069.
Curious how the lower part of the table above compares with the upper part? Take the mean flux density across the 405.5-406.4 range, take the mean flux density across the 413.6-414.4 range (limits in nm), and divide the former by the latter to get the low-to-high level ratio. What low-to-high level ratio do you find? 1.06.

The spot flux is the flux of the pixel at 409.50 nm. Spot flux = 1.146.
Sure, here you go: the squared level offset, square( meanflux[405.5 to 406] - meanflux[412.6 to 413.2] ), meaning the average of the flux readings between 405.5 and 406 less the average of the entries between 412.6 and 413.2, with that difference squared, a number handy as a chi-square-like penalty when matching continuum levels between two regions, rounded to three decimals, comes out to 0.003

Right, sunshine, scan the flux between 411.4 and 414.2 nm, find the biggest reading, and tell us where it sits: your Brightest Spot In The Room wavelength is 412.80 nm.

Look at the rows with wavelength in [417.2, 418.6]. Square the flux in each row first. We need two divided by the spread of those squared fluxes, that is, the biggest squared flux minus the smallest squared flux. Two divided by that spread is 5.9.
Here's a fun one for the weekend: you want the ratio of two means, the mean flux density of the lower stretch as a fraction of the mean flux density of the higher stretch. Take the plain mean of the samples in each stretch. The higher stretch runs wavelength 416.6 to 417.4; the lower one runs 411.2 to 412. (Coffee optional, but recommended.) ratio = 0.97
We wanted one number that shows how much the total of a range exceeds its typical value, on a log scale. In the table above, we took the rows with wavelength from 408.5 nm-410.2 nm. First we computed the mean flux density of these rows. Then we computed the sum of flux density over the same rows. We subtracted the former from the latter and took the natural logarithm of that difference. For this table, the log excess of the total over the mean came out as 1.87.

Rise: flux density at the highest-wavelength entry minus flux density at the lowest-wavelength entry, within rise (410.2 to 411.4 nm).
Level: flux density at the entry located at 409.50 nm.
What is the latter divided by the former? 13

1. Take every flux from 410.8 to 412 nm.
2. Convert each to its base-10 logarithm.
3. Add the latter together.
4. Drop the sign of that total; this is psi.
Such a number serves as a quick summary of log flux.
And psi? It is 0.39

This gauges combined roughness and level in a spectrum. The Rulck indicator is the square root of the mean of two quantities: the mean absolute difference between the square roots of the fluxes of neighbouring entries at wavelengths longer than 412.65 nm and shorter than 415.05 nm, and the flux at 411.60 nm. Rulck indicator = 0.818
